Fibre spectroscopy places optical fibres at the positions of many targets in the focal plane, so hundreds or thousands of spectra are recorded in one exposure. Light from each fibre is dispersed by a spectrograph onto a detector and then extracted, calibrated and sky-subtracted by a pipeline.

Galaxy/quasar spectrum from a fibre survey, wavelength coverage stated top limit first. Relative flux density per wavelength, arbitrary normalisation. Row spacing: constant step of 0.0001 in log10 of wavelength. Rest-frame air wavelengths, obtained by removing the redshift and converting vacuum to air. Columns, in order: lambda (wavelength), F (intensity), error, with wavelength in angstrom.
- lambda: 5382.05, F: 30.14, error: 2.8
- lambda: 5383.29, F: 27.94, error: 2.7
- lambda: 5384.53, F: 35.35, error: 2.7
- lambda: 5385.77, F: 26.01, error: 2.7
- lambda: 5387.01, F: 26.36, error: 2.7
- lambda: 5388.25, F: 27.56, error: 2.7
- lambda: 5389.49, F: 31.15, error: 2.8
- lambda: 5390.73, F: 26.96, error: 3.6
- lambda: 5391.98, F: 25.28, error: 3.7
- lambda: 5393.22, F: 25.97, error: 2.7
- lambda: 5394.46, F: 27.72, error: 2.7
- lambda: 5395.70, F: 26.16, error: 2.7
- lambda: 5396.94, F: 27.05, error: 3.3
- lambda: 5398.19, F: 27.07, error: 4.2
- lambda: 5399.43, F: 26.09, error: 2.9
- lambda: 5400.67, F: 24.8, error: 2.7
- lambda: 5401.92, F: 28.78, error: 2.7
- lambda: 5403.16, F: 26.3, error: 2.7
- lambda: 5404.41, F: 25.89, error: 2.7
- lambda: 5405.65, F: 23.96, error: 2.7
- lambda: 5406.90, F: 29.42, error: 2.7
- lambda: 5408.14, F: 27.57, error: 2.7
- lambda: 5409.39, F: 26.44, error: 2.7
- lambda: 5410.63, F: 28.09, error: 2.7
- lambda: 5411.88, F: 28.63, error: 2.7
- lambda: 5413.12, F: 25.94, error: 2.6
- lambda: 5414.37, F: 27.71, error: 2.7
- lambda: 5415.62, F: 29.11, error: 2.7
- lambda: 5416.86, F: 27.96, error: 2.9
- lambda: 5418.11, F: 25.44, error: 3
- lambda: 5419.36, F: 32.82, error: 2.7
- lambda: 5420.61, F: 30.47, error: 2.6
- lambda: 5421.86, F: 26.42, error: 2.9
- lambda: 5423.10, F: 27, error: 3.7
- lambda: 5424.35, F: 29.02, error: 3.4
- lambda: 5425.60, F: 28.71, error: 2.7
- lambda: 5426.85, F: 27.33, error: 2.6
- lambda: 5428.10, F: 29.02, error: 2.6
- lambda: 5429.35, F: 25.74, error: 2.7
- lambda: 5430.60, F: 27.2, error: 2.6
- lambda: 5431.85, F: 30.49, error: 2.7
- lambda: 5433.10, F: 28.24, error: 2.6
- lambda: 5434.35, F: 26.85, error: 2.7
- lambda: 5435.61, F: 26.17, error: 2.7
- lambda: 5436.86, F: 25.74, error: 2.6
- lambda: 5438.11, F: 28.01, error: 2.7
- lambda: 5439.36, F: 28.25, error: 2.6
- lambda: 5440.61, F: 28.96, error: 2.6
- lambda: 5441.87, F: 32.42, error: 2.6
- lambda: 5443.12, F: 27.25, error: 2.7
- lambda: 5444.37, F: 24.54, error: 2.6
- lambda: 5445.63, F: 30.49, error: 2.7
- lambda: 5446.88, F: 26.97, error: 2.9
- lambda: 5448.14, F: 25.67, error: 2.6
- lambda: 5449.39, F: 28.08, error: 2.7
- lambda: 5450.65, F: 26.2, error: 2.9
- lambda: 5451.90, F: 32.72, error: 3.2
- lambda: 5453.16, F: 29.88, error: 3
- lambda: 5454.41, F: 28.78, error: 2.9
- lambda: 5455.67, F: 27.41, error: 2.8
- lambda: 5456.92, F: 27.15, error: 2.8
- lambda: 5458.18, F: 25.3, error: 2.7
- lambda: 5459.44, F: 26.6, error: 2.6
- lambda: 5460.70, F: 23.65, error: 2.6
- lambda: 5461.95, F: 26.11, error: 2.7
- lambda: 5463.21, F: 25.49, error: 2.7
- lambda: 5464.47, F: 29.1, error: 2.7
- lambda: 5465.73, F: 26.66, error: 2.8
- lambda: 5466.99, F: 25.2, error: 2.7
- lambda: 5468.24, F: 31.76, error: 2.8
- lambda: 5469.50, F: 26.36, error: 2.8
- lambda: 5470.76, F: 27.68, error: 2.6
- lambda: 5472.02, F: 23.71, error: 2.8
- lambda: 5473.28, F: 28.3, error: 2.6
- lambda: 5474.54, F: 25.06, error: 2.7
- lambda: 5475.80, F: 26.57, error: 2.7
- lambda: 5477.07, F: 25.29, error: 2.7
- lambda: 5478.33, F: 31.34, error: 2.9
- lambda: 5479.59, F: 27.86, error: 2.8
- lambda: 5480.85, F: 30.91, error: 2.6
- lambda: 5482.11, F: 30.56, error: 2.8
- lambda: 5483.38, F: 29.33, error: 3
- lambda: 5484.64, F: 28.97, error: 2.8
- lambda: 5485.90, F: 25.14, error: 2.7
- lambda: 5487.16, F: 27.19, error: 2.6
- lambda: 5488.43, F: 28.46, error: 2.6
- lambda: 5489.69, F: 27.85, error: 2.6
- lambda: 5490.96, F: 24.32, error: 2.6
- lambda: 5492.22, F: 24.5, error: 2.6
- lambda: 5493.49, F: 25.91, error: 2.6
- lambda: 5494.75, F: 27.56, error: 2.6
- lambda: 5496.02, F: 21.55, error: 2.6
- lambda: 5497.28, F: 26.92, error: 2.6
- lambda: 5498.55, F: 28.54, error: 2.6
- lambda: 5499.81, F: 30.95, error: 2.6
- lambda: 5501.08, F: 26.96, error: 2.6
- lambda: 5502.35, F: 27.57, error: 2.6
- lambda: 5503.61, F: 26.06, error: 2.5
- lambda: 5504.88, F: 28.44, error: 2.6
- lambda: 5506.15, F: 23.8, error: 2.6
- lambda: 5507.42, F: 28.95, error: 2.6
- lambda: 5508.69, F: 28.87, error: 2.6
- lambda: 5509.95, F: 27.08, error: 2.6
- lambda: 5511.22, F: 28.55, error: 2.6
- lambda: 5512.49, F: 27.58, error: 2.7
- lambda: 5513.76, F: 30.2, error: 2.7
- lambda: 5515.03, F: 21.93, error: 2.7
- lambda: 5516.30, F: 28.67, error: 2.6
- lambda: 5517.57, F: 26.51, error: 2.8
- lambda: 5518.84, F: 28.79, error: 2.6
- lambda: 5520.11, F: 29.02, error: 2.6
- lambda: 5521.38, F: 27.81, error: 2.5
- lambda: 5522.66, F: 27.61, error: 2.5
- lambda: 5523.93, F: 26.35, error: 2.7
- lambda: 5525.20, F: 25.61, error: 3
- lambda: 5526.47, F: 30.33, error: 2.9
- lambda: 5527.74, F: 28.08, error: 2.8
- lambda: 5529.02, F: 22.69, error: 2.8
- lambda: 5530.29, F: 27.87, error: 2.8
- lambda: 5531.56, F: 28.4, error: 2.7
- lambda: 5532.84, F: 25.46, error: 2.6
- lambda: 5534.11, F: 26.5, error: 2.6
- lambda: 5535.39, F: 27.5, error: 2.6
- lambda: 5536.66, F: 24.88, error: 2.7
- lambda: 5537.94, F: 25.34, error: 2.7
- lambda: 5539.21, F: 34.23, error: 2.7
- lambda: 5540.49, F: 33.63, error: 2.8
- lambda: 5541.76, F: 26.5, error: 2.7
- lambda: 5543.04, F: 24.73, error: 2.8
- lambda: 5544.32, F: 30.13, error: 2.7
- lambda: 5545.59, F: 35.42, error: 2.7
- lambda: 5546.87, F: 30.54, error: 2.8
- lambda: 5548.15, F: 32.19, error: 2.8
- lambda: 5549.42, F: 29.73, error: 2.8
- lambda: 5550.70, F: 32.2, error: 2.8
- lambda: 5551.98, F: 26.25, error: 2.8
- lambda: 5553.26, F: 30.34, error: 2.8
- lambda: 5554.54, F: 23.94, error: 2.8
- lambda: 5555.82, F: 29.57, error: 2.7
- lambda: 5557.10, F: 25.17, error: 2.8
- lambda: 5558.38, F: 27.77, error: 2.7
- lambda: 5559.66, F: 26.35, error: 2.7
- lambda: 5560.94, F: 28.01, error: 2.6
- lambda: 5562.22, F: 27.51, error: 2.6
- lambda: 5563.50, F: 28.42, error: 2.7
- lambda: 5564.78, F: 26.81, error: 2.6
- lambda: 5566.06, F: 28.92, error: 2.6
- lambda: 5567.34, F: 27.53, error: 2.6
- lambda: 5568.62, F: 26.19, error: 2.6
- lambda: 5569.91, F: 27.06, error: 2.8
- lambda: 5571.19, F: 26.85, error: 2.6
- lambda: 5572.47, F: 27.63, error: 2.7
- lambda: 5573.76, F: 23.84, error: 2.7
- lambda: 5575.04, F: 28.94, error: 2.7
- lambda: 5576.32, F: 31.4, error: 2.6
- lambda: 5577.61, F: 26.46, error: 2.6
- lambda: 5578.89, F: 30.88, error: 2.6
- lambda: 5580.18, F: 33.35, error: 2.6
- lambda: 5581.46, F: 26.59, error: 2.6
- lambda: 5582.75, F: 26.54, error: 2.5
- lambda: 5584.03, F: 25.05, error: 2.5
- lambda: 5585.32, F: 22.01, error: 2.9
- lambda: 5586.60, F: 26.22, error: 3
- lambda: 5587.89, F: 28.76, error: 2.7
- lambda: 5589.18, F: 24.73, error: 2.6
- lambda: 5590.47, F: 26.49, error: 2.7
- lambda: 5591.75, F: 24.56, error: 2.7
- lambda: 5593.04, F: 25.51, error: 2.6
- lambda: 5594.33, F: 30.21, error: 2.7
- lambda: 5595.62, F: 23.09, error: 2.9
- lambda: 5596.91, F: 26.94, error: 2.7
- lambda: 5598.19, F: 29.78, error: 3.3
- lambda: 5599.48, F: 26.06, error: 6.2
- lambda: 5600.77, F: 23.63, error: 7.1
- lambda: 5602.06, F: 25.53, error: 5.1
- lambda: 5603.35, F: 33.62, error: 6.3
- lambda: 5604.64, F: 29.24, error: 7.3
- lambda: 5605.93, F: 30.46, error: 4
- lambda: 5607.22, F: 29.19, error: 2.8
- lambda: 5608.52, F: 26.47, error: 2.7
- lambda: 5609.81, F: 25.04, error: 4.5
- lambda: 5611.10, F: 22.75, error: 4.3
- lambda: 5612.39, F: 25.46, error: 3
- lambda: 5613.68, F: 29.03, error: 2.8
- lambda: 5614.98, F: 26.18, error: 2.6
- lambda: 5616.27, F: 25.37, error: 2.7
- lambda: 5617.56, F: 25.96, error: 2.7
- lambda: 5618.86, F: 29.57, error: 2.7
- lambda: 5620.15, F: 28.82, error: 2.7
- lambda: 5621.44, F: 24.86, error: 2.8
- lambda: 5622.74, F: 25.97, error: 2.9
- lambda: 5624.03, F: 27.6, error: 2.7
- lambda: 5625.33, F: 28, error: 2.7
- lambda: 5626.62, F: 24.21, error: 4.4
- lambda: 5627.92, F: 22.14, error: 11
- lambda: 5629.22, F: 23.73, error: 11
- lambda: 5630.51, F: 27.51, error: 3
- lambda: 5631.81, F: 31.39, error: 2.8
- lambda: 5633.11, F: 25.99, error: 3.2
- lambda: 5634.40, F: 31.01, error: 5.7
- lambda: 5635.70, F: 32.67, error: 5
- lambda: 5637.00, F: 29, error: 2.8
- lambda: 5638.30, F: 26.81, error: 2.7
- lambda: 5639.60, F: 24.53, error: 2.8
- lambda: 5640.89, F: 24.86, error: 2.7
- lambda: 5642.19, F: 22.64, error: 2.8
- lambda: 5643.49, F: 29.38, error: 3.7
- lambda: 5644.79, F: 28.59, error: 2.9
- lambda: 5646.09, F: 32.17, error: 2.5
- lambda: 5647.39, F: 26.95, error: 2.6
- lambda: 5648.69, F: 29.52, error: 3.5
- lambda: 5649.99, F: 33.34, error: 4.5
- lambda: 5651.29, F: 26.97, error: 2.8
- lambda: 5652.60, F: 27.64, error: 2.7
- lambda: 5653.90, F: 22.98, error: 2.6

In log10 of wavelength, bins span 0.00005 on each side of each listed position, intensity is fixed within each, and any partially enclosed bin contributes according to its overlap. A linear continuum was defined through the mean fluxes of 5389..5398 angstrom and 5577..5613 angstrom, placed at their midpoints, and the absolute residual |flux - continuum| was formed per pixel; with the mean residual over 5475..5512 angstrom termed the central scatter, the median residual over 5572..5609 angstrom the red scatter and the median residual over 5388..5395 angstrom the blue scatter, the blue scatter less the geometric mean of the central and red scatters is -1.1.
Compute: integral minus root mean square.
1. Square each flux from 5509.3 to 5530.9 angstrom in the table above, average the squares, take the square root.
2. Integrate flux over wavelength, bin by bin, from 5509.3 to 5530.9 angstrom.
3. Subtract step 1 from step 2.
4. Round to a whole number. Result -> 563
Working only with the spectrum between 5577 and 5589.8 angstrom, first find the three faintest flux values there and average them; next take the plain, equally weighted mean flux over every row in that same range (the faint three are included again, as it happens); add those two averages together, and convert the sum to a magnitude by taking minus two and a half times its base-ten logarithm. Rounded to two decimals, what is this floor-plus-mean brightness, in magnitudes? -4.27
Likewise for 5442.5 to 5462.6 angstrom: -4.29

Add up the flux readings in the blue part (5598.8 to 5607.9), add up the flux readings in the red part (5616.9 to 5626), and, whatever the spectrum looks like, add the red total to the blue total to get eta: 389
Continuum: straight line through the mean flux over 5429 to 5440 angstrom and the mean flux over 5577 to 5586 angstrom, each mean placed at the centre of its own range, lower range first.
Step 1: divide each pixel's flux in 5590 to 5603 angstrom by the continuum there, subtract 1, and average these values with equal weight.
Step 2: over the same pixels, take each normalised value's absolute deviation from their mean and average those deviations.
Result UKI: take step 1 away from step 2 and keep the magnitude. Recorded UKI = 0.10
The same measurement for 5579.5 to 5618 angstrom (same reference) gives 0.10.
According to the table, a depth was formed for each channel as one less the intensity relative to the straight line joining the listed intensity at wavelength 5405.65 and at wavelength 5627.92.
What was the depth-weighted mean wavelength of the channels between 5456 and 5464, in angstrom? 5459.7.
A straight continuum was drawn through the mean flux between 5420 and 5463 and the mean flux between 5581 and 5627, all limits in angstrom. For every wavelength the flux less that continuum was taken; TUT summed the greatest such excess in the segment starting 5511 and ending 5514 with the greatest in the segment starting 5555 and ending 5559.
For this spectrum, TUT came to 5.55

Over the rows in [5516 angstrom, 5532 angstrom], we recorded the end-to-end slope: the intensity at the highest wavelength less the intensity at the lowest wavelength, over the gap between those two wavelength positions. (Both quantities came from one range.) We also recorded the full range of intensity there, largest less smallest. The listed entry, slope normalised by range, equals -0.002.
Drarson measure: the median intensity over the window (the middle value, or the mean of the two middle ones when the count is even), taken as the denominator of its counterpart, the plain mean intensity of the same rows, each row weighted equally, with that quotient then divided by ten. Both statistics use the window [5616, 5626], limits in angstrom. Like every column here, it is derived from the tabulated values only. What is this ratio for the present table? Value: 0.101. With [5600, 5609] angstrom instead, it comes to 0.097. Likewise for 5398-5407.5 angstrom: 0.101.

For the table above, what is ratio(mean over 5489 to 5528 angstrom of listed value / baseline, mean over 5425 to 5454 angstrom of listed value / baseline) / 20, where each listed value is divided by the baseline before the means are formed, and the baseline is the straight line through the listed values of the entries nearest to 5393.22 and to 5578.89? 0.0454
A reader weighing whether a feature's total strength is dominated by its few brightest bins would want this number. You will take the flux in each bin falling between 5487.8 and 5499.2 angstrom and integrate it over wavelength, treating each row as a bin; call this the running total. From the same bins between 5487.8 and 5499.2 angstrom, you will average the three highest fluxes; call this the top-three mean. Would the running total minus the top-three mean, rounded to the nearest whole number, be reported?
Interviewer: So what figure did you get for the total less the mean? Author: 270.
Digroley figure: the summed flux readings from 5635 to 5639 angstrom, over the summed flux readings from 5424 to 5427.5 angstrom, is 1.04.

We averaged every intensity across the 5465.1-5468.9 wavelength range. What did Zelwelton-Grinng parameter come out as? 27.9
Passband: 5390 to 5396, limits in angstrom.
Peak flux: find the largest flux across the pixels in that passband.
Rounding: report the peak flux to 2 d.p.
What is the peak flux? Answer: 27.72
